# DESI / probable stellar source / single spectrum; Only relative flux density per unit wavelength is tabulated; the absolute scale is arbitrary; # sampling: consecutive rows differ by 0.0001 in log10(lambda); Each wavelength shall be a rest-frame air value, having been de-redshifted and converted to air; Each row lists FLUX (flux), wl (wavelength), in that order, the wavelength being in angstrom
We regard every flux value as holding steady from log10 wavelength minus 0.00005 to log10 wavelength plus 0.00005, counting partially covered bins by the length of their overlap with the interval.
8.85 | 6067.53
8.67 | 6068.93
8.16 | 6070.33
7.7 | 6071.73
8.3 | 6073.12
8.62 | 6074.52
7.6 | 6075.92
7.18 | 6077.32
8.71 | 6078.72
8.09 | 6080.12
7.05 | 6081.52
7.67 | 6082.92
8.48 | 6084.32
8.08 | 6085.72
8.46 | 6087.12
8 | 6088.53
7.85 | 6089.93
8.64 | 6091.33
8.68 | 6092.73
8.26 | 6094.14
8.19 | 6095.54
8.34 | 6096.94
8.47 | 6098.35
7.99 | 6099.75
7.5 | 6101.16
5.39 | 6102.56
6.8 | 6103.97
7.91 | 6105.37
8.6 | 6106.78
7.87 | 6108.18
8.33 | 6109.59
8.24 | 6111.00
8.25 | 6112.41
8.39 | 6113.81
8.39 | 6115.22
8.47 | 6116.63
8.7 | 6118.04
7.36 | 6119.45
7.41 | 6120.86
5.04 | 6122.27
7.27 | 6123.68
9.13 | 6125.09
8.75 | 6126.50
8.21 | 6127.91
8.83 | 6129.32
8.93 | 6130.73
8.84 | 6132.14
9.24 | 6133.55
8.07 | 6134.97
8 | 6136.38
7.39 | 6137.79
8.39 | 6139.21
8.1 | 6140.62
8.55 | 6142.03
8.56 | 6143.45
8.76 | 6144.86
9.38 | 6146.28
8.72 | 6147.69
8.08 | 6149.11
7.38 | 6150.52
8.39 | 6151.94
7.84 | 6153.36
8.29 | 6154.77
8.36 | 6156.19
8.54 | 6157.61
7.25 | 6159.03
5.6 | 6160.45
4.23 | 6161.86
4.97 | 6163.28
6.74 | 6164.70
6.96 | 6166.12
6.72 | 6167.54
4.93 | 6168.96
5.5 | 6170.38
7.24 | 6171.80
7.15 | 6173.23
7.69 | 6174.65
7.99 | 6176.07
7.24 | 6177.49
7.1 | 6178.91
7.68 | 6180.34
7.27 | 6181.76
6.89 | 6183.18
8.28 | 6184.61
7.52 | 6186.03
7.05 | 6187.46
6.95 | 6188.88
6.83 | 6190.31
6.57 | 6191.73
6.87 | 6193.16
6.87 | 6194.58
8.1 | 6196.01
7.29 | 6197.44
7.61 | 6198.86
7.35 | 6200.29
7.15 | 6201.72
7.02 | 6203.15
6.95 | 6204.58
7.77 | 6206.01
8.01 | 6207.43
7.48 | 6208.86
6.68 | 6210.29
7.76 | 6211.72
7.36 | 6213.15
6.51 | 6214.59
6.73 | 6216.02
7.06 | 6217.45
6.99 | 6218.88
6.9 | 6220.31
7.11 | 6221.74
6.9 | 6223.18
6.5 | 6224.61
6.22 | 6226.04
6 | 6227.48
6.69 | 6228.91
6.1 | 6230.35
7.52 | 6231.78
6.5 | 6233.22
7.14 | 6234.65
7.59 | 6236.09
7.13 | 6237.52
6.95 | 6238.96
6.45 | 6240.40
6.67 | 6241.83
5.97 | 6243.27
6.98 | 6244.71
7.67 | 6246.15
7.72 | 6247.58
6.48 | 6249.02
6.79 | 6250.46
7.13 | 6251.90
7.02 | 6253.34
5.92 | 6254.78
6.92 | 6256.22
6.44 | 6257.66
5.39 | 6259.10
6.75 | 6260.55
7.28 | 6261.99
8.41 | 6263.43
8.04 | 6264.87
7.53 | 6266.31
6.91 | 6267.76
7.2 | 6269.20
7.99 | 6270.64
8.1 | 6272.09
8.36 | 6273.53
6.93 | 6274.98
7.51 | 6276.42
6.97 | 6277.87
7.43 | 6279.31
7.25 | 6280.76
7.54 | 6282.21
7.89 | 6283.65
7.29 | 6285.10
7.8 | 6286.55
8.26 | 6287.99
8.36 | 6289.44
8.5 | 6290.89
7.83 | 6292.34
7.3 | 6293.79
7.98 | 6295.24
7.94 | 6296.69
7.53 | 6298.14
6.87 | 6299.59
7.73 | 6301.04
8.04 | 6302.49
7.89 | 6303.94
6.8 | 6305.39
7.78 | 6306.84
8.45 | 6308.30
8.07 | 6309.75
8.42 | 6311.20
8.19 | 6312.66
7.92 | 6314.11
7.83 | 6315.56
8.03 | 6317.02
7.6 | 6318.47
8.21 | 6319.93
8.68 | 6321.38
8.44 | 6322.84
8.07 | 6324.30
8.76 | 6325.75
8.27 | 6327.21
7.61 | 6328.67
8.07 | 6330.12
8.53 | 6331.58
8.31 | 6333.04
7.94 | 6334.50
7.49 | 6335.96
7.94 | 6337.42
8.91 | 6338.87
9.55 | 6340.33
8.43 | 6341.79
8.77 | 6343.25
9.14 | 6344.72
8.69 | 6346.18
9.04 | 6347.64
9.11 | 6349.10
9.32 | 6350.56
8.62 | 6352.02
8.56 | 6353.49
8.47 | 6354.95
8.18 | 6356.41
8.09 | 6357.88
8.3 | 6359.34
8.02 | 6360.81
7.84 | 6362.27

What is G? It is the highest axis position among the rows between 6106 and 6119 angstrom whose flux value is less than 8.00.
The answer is 6108.18 angstrom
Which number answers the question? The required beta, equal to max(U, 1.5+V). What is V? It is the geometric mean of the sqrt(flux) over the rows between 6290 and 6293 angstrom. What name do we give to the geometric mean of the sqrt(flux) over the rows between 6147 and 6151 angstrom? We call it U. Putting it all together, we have 4.36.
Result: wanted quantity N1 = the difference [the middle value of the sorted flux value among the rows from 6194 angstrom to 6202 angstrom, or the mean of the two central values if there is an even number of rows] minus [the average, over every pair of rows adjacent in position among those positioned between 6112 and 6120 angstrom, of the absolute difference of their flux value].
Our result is 6.96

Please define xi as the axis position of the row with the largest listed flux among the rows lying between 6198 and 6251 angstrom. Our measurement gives 6207.43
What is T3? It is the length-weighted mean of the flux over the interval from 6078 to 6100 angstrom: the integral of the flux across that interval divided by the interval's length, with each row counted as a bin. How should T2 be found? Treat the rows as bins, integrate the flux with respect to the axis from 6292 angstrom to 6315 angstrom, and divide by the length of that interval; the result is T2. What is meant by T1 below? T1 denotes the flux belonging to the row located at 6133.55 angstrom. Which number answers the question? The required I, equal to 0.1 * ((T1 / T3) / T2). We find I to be 0.014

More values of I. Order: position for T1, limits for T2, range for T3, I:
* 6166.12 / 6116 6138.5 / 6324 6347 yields 0.010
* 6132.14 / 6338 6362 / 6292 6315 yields 0.013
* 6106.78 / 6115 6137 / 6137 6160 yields 0.013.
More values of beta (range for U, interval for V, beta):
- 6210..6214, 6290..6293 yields 4.36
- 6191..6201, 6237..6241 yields 4.11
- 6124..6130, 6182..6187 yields 4.25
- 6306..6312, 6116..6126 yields 4.24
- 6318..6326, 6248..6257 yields 4.09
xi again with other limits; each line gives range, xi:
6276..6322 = 6321.38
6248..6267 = 6263.43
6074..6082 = 6078.72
